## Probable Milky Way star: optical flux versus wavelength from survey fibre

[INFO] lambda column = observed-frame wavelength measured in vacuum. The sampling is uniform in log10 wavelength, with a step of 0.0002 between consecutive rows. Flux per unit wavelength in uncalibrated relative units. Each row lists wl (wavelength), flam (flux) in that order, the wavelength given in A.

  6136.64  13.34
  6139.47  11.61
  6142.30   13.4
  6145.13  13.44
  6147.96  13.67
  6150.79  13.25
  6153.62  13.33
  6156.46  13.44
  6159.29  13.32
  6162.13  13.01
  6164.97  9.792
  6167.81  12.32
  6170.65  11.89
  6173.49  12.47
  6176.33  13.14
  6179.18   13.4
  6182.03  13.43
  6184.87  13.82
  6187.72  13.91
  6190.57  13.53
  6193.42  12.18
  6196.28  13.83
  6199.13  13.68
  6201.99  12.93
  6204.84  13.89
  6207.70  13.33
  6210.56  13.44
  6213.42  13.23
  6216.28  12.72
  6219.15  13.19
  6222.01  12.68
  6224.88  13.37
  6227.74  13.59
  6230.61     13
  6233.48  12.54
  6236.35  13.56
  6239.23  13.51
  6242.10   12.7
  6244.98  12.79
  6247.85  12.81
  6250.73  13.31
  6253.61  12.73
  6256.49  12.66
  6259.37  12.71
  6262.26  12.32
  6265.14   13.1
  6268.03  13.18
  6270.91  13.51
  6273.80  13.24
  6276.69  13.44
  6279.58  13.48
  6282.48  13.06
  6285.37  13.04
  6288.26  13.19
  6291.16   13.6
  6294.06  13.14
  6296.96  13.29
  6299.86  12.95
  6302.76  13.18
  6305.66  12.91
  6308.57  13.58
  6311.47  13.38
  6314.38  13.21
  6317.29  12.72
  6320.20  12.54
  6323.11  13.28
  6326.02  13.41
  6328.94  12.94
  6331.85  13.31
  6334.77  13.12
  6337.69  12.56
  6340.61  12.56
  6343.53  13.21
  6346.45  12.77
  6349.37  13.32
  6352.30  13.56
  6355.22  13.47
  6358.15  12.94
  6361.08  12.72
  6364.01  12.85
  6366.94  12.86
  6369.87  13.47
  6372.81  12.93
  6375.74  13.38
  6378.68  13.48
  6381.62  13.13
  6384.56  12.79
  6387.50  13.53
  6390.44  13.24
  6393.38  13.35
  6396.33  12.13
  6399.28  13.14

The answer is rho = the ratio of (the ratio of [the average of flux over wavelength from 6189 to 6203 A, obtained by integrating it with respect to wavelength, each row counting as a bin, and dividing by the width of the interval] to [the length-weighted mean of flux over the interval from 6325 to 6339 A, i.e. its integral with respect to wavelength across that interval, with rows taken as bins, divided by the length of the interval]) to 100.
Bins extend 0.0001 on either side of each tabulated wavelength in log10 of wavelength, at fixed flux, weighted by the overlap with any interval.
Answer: 0.0101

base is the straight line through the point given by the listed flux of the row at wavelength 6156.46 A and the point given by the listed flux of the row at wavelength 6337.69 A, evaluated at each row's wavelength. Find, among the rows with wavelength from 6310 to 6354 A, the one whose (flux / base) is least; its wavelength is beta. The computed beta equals 6320.20 A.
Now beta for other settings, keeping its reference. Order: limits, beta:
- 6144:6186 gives 6164.97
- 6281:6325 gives 6320.20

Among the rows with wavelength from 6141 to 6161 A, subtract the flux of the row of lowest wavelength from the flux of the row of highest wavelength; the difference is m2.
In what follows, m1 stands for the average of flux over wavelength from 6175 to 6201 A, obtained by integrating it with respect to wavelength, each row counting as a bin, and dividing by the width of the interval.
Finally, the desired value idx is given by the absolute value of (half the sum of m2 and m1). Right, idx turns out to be 6.67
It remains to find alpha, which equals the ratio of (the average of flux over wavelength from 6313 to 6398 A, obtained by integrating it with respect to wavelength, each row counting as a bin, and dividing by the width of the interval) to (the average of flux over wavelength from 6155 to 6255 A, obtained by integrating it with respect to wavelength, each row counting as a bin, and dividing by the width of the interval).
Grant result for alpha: 1.00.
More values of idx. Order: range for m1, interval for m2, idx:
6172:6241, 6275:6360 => 6.38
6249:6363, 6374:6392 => 6.48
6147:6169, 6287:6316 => 6.39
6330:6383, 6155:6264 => 5.99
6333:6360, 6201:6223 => 6.40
